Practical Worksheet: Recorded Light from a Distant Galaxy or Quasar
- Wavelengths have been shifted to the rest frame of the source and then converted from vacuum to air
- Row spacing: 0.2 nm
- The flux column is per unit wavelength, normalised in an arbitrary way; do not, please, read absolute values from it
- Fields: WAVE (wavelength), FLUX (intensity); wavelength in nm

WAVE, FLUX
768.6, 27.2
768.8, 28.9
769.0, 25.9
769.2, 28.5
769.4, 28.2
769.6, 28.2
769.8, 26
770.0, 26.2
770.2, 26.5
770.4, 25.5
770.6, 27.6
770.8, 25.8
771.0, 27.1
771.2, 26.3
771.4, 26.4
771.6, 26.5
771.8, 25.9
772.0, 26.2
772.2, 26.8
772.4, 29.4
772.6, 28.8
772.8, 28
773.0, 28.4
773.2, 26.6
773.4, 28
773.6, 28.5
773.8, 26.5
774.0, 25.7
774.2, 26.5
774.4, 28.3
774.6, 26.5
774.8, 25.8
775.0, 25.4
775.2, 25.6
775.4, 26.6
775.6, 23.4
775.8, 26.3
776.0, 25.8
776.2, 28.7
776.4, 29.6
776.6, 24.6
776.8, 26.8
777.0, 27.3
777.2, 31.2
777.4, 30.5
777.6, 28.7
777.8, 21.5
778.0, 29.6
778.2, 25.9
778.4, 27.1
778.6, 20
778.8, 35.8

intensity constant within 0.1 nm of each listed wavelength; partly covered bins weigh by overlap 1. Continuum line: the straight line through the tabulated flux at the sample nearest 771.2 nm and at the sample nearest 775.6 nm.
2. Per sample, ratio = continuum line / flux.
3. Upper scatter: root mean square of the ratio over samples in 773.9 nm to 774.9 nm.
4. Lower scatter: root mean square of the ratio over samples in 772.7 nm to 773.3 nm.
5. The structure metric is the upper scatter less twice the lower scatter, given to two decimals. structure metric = -0.90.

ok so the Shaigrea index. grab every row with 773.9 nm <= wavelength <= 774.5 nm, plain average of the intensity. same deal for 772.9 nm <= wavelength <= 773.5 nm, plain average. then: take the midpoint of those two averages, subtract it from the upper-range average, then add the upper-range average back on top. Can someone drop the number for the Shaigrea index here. 26.4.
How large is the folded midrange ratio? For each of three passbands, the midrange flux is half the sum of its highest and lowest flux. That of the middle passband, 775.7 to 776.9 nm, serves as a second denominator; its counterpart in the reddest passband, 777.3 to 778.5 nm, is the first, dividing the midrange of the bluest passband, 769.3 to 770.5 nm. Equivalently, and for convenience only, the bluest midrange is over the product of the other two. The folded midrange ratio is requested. 0.0381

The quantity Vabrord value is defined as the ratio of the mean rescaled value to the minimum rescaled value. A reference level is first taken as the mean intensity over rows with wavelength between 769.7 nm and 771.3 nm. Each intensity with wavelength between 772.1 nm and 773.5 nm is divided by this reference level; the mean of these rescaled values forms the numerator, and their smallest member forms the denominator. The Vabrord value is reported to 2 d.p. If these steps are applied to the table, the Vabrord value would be 1.05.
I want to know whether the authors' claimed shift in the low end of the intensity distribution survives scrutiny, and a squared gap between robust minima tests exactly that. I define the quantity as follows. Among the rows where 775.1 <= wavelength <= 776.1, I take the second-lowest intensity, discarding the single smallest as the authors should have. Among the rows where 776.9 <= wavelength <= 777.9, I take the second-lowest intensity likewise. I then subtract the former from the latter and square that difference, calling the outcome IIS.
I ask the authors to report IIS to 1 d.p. 2.9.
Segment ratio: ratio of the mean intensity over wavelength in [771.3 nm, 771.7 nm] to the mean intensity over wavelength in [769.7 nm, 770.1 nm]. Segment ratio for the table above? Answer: 1.013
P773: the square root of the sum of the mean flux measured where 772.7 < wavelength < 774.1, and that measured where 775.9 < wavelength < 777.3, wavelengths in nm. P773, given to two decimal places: 7.42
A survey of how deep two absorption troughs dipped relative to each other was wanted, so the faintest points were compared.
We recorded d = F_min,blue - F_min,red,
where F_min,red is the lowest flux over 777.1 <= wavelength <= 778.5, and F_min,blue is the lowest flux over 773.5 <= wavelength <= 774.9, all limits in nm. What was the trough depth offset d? 4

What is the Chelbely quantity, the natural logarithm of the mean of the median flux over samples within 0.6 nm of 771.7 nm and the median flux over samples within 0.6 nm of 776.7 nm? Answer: 3.30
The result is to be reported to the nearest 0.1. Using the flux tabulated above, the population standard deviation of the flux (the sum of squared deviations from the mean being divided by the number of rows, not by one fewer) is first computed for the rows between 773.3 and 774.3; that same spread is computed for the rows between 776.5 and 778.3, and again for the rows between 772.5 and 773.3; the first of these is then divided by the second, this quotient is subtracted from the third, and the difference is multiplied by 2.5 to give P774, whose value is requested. 1.2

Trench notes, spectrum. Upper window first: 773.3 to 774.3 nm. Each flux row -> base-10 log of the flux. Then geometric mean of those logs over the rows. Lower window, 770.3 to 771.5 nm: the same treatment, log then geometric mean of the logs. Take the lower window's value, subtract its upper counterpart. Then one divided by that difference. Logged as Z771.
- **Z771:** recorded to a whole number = -107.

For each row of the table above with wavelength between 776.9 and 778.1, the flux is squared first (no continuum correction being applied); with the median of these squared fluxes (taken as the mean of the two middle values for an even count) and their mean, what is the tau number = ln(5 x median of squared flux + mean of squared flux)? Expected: 8.53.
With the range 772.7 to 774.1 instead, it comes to 8.45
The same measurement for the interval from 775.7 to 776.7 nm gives 8.34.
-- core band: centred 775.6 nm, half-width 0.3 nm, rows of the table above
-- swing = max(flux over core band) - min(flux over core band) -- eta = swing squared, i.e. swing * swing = 10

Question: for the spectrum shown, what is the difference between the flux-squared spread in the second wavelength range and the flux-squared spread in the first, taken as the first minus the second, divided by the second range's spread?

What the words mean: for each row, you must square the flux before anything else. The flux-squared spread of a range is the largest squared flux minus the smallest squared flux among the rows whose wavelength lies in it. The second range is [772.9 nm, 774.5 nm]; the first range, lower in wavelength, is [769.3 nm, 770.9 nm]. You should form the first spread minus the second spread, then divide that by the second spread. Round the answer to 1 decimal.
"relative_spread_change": 0.0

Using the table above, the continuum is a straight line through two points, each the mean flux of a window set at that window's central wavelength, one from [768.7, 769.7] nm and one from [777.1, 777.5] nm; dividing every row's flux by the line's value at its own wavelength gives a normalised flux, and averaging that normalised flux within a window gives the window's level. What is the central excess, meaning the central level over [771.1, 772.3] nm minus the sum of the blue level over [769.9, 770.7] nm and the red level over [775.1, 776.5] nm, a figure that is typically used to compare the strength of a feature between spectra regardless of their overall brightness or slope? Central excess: -0.896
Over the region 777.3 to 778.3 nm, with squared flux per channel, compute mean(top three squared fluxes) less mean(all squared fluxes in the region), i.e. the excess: 124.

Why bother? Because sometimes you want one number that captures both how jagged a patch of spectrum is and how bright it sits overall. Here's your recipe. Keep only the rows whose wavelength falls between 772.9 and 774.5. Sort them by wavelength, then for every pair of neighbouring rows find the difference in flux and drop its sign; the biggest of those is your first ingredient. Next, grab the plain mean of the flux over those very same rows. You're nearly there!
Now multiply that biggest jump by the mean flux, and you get 55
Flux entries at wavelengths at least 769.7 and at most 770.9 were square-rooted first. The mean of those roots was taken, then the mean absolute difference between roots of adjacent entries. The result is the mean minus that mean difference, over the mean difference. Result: 48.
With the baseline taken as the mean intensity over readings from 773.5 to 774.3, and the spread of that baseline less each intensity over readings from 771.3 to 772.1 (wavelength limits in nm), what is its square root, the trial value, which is 0.5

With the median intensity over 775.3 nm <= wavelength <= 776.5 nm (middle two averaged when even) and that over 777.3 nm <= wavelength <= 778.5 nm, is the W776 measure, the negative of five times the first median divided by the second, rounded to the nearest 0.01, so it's -4.74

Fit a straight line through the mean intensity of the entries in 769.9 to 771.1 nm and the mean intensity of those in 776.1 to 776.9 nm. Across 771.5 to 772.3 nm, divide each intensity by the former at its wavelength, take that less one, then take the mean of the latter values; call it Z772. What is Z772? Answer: -0.012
